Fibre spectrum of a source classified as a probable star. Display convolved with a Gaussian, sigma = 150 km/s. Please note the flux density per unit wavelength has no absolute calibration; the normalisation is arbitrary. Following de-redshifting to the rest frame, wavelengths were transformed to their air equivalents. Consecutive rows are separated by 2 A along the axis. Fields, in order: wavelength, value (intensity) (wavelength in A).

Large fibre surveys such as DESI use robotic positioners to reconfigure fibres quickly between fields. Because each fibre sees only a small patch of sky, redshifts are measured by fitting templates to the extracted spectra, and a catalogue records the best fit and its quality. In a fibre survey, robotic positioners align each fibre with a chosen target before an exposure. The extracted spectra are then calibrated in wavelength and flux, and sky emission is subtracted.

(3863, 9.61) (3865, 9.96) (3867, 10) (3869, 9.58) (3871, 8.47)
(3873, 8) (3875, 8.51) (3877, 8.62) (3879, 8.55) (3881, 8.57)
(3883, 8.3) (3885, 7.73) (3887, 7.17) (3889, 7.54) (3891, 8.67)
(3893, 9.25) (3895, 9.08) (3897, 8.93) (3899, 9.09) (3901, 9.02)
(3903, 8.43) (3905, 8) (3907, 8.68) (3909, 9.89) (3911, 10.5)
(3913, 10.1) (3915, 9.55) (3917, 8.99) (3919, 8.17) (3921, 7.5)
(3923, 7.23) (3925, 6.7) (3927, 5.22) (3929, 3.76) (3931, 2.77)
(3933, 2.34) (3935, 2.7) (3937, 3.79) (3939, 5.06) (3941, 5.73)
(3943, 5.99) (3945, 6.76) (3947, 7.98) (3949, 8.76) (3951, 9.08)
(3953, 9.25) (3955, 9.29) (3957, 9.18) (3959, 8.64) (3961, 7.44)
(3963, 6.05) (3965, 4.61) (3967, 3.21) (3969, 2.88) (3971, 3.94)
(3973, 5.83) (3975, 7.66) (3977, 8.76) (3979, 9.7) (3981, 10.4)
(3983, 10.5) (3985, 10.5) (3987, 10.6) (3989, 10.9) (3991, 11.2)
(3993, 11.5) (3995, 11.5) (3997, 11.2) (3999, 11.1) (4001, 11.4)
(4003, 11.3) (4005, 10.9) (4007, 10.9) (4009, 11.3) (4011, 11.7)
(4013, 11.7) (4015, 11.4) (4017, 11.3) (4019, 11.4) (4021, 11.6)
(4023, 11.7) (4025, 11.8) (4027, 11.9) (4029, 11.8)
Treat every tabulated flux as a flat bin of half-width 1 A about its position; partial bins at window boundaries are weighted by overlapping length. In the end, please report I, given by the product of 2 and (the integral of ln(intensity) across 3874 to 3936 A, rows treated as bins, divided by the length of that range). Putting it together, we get 4.0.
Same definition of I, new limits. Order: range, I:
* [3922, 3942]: 2.9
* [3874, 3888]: 4.2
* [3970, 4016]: 4.6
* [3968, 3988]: 4.0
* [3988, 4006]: 4.8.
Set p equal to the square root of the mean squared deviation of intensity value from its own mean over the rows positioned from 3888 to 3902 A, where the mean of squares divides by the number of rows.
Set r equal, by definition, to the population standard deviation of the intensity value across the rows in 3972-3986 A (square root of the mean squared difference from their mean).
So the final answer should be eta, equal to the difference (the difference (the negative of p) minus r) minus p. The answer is -2.7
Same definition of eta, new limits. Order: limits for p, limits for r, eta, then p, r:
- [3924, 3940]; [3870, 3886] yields -3.1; 1.4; 0.30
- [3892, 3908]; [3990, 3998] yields -0.9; 0.4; 0.15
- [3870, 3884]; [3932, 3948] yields -2.2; 0.2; 1.85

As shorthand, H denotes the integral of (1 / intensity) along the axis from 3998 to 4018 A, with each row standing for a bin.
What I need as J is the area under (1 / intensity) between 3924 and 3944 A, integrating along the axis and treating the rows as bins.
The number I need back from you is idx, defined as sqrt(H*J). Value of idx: 3.02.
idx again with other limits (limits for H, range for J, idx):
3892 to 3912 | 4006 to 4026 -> 1.96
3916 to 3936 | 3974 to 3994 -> 3.01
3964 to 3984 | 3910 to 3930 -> 3.22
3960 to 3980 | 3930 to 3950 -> 4.28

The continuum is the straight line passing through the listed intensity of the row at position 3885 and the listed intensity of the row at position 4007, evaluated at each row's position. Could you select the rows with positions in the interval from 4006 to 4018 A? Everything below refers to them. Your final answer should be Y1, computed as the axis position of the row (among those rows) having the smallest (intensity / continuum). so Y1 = 4007 A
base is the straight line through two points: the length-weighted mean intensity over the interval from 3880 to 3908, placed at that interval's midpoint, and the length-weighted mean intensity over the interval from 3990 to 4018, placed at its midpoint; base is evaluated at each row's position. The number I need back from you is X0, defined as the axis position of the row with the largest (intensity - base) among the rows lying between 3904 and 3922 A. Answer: 3911 A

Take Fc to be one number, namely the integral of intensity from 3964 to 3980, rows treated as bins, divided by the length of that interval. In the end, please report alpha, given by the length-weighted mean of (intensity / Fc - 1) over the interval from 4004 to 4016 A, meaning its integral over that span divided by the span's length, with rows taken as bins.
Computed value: 0.9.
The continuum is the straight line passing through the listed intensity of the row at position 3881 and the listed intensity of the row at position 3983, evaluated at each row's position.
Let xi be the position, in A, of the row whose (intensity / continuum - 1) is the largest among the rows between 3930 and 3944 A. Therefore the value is 3943 A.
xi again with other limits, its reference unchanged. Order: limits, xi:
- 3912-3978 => 3913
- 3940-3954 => 3953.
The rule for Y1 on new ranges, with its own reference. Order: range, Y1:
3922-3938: 3933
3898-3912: 3905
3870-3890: 3887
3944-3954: 3945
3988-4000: 3999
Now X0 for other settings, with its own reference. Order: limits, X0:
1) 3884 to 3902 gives 3893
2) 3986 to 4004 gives 3993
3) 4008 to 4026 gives 4011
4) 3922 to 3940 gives 3923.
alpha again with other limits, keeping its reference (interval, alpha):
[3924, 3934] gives -0.3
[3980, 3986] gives 0.8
